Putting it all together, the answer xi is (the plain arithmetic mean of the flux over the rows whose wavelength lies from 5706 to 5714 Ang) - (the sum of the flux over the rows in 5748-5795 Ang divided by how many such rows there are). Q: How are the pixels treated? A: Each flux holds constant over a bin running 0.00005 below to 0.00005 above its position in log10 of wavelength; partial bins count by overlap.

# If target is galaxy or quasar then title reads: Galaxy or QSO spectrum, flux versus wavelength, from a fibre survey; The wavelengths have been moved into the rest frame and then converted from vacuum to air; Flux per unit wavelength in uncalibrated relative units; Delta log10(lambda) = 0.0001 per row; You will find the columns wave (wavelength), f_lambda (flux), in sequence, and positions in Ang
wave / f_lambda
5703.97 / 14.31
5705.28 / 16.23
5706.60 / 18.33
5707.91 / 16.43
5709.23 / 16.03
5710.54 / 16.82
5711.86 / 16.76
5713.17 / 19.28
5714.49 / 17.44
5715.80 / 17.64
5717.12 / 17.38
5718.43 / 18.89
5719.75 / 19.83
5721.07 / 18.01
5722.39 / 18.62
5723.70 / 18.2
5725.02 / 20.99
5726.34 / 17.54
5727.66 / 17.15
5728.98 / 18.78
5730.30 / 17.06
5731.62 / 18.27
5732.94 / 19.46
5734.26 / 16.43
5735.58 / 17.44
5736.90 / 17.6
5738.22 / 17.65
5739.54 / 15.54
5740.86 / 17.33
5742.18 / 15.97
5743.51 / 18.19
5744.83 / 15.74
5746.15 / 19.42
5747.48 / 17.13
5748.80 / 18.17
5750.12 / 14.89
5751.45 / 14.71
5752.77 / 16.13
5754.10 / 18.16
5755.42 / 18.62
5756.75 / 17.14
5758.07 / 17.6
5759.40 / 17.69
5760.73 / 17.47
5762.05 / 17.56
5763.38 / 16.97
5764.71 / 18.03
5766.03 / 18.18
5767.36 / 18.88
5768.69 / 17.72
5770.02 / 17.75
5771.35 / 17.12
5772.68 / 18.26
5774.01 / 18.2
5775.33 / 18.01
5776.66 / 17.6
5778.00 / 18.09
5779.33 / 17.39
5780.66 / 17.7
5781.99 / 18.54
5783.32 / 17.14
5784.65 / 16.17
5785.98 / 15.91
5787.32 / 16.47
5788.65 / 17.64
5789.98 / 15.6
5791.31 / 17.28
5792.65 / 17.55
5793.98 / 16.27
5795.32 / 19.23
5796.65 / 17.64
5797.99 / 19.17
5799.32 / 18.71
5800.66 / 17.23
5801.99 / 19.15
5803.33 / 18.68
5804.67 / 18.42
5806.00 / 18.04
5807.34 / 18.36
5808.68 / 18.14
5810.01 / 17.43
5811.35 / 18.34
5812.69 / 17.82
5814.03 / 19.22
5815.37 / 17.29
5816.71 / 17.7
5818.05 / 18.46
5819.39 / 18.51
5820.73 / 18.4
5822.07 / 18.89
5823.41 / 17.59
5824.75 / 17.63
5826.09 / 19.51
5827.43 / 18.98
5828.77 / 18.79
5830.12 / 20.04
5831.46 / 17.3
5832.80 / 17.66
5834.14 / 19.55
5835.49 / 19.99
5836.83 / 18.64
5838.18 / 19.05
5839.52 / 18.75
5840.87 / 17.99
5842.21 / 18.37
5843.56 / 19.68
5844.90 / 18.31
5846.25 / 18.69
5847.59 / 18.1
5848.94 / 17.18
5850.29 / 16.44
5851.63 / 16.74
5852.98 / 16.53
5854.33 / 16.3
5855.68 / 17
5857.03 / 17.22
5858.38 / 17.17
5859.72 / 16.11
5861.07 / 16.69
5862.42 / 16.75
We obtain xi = -0.1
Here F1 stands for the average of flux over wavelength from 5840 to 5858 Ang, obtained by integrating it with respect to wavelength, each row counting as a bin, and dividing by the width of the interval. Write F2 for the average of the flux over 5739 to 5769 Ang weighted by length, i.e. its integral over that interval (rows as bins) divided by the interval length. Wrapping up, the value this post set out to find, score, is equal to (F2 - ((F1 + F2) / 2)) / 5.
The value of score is -0.03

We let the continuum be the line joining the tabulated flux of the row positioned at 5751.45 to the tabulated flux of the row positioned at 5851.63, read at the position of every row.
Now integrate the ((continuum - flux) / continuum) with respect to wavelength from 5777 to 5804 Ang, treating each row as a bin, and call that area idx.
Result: -3.6 Ang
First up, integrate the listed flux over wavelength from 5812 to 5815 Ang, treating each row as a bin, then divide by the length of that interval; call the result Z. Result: 18.4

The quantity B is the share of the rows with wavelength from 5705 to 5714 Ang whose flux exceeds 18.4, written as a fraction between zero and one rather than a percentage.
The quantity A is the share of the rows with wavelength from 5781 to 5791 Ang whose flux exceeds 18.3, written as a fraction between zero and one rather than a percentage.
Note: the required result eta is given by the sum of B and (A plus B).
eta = 0.43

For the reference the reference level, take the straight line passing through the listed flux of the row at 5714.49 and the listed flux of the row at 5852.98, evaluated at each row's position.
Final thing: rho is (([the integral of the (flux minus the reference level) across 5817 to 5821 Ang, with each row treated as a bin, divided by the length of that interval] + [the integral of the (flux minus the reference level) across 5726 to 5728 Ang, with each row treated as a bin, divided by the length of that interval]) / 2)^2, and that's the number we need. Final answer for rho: 0.7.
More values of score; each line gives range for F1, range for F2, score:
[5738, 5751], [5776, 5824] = 0.09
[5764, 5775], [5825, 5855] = 0.03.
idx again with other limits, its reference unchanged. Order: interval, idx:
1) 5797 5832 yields -5.2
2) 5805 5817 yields -1.6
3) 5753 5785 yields -5.7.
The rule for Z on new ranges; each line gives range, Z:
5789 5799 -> 17.6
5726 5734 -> 18.0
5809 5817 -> 18.0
